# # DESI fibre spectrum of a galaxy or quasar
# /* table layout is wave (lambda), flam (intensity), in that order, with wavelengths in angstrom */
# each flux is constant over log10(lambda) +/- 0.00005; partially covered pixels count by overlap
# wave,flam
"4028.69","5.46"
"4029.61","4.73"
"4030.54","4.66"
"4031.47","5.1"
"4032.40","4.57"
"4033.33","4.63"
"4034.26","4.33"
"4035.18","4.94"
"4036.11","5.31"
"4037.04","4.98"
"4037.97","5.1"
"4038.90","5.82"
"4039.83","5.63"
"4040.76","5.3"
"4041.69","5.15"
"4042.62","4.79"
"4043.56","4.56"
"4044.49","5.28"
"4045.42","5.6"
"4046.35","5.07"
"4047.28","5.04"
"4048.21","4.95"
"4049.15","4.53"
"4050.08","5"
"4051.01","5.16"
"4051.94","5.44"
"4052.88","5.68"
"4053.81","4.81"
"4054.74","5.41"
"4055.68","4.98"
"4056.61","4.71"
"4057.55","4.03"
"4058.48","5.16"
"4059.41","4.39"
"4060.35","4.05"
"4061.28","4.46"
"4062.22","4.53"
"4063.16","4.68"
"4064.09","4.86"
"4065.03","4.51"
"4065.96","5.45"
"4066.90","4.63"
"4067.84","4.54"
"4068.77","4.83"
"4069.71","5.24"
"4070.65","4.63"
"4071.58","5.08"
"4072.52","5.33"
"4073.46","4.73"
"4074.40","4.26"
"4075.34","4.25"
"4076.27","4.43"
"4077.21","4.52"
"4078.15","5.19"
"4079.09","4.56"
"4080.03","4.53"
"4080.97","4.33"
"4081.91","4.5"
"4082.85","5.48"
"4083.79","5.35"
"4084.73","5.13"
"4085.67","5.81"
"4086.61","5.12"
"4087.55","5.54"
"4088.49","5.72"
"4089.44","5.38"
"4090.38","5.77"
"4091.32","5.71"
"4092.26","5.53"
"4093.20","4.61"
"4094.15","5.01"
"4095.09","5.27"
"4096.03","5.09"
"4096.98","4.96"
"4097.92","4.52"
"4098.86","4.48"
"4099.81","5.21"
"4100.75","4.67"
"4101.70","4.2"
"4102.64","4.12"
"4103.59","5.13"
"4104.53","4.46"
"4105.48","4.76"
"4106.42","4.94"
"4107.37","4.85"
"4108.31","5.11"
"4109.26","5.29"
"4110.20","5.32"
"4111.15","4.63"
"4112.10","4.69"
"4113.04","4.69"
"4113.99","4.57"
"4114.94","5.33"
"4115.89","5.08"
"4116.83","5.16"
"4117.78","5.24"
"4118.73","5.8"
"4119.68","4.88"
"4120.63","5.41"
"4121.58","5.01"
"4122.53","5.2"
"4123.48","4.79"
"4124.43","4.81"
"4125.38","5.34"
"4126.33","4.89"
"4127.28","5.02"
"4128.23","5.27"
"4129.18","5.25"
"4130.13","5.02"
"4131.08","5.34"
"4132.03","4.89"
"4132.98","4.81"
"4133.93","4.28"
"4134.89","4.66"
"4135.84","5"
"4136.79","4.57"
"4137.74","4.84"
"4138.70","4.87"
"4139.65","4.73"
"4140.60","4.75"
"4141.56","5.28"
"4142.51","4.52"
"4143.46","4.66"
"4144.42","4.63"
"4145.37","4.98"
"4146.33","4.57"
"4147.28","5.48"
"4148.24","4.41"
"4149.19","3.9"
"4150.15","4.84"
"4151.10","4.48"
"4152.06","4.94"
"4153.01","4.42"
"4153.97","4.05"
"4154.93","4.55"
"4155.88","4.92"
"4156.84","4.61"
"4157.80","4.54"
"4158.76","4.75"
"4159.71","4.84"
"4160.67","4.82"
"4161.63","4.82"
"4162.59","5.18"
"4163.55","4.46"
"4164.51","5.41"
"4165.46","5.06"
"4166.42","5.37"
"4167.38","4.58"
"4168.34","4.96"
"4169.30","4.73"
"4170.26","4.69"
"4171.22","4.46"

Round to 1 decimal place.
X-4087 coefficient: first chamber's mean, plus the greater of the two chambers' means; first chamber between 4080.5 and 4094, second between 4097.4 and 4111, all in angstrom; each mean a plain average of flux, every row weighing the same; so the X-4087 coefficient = 10.6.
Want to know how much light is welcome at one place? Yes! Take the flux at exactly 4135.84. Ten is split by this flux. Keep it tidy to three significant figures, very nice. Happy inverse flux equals 2.00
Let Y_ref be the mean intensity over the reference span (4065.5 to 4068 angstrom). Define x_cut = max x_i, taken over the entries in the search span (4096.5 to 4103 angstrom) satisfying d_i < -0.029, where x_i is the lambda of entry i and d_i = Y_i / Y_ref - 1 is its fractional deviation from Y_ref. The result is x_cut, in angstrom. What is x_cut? 4102.64 angstrom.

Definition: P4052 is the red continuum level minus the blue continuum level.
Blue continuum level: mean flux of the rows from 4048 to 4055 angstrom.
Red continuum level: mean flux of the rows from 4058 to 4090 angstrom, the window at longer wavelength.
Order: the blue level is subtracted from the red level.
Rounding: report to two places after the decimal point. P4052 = -0.26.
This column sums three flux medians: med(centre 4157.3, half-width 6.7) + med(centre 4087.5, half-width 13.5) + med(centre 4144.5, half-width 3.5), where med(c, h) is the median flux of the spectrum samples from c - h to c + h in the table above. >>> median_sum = 14.4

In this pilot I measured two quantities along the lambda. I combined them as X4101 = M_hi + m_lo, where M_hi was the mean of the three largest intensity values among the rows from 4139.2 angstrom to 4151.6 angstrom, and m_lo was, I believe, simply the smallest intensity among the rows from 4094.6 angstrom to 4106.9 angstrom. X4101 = 9.4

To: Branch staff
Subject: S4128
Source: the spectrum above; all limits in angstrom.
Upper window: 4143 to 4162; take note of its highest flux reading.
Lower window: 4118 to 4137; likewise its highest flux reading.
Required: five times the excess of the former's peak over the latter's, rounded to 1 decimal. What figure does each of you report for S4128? -1.6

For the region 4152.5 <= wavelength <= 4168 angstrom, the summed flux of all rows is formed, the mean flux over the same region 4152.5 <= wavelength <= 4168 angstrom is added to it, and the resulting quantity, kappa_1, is 81.2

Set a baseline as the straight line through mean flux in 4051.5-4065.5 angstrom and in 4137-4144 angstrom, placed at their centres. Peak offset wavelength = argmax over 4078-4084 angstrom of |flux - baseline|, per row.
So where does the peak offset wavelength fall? 4082.85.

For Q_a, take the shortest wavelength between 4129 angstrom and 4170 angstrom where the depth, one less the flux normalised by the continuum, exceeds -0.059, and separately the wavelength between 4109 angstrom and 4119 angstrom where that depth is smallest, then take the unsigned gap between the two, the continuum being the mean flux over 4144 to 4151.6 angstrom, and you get 13.3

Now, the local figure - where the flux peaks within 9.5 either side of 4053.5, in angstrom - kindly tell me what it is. 4052.88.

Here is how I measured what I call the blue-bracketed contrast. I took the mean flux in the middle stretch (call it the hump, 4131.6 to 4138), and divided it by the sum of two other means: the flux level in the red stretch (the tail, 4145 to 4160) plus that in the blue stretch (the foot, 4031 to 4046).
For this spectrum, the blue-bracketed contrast 0.486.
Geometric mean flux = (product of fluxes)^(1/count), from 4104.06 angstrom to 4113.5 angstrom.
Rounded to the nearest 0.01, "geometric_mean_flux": 4.87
